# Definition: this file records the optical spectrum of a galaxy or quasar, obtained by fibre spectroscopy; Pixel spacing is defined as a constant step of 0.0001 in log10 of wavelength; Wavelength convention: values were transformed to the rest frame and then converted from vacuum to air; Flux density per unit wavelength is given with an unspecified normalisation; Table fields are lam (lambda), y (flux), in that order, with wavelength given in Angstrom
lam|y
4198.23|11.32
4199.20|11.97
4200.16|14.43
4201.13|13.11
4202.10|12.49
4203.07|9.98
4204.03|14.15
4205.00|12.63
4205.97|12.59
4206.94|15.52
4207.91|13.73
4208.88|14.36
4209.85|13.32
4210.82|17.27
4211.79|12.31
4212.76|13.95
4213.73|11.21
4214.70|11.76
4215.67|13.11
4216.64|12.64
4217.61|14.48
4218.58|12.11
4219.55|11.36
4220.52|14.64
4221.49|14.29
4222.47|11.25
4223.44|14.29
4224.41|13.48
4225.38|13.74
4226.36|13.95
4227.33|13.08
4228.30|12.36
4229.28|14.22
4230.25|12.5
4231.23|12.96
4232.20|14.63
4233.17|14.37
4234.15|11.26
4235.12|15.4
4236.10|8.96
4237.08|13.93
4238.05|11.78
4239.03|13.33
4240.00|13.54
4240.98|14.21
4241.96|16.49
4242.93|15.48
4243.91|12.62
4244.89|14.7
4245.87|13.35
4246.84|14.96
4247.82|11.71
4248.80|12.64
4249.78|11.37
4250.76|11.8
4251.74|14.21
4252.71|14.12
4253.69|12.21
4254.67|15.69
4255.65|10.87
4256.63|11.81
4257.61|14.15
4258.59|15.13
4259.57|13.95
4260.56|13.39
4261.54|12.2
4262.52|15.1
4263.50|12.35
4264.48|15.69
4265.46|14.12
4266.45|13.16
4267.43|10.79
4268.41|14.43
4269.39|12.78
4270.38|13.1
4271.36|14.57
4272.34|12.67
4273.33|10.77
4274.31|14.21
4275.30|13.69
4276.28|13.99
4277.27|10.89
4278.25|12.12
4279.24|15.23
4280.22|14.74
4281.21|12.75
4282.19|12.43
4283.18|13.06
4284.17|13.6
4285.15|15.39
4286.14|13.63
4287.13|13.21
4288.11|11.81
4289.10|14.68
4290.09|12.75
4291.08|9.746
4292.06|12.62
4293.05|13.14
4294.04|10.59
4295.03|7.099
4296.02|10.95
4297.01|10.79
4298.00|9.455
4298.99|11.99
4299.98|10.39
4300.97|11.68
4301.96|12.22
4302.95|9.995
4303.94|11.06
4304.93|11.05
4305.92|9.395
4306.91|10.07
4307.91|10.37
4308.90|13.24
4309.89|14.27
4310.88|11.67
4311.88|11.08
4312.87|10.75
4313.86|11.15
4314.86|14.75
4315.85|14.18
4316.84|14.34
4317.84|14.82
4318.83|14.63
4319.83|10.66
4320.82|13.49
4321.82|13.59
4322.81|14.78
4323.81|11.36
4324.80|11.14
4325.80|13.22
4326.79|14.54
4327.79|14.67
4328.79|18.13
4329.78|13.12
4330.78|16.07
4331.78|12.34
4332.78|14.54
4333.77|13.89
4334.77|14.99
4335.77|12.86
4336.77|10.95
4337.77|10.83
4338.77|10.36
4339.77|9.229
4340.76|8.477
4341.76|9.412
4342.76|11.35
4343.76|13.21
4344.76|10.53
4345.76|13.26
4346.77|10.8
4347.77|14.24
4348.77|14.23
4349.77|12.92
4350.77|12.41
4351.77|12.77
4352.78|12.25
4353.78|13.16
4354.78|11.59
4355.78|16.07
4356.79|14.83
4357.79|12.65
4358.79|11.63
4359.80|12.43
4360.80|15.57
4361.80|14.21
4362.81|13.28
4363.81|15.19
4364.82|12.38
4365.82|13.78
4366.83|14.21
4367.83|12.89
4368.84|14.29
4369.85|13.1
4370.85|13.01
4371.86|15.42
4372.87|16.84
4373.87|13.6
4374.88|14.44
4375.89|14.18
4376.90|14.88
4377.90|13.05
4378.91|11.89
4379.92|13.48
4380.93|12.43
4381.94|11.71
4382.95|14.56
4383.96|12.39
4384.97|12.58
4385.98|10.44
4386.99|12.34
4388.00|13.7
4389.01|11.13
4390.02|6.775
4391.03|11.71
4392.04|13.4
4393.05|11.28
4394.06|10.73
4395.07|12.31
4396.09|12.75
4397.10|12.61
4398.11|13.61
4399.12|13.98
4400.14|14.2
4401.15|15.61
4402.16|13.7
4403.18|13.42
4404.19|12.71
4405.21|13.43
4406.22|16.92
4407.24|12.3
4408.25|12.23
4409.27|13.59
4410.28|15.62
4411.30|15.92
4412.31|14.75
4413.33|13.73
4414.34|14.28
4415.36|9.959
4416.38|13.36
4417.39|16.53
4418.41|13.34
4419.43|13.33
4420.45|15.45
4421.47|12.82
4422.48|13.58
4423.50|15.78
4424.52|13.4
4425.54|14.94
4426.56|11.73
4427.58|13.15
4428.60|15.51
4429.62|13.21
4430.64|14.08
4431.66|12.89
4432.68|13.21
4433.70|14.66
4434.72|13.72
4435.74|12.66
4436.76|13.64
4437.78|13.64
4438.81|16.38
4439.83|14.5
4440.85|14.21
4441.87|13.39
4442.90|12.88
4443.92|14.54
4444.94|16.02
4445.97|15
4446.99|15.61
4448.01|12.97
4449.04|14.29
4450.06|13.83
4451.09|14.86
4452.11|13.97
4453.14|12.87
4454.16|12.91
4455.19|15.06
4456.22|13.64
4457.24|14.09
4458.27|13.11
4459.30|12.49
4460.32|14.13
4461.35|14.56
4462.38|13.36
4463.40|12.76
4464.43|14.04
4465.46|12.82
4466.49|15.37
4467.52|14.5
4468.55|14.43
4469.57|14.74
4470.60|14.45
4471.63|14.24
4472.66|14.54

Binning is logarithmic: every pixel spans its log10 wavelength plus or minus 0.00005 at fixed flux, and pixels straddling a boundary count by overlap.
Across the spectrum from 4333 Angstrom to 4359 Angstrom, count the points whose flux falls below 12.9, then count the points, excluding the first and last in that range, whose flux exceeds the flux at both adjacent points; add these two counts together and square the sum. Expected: 529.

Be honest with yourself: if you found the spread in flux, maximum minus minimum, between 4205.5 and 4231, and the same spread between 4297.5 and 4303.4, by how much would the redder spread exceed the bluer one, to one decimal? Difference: -3.3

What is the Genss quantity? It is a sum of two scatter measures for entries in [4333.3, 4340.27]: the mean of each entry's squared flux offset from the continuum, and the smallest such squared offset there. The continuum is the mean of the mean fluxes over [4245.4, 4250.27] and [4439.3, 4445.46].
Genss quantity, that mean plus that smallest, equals 7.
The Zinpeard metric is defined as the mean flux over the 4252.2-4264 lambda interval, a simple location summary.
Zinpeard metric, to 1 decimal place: 13.4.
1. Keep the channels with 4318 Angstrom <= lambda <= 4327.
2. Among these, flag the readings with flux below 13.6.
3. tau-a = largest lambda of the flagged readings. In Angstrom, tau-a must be 4325.80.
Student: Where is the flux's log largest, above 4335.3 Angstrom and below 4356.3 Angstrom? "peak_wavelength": 4355.78 Angstrom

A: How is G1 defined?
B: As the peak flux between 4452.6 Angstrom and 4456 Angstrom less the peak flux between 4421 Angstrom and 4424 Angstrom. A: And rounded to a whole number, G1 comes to -1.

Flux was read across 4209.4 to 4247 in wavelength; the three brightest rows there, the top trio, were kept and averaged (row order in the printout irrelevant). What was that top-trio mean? 16.4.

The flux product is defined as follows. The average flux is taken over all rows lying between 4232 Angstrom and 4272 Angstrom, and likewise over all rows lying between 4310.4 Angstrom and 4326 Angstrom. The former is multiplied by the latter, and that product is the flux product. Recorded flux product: 172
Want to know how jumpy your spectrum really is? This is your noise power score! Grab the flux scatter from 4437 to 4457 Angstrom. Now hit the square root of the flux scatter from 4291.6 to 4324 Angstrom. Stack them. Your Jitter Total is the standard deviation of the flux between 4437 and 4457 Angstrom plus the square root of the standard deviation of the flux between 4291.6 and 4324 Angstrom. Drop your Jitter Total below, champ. 2.4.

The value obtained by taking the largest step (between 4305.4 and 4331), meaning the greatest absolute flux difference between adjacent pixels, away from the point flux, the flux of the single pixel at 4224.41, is 8.5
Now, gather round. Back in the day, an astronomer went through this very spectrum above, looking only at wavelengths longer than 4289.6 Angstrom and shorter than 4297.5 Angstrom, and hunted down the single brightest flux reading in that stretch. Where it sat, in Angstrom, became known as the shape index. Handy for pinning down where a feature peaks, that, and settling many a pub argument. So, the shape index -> 4293.05 Angstrom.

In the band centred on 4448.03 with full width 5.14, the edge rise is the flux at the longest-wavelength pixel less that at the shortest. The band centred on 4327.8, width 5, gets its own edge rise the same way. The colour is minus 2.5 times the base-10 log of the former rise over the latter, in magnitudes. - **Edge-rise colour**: -2.7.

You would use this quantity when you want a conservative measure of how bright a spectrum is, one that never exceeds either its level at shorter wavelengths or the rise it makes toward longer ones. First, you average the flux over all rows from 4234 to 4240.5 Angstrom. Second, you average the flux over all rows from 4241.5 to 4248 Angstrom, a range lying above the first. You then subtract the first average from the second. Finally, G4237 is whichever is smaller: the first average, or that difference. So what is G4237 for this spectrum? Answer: 1.6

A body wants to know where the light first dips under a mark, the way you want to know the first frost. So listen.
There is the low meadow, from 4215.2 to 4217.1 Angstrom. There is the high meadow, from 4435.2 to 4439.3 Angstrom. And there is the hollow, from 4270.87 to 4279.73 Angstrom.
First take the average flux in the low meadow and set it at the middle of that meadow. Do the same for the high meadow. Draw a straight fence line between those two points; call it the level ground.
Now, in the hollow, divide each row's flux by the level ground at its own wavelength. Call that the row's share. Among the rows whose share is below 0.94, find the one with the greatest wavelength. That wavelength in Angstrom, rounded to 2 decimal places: 4278.25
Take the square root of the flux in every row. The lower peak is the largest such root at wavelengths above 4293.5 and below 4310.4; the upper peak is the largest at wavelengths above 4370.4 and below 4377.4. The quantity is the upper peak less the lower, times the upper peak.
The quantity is 1.3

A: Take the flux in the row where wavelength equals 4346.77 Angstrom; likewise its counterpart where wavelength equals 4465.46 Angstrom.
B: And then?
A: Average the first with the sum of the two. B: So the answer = 17.2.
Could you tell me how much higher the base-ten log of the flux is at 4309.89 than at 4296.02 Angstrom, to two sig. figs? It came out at 0.12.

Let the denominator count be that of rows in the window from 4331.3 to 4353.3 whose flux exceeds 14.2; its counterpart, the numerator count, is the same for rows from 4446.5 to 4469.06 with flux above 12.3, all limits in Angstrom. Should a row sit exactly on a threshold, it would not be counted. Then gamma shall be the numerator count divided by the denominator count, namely 5.5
